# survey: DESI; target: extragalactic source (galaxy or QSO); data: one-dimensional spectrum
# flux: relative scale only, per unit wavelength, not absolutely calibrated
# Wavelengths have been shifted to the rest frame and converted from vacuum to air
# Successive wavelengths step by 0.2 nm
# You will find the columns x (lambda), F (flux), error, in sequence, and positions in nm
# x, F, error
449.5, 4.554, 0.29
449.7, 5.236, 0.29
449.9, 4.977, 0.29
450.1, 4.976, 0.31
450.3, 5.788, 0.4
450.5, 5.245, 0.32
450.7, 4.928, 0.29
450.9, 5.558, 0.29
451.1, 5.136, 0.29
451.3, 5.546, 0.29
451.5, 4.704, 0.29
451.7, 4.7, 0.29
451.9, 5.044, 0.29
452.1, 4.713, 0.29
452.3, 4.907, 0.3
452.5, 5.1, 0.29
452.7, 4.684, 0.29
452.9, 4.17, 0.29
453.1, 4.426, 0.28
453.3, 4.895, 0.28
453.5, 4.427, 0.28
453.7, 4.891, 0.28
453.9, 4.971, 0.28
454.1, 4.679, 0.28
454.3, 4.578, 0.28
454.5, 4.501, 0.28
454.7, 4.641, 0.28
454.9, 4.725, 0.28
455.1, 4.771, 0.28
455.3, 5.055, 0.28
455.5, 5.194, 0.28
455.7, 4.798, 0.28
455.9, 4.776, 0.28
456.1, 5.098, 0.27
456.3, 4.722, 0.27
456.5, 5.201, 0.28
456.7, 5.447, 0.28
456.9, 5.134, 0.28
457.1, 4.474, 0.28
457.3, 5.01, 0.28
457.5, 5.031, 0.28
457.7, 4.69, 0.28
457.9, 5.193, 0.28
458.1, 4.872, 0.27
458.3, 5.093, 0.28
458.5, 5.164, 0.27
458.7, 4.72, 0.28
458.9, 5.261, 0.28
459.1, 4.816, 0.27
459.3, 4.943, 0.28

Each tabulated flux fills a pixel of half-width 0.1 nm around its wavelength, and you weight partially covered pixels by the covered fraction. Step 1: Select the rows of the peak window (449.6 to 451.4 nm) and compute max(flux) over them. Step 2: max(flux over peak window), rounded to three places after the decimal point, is 5.788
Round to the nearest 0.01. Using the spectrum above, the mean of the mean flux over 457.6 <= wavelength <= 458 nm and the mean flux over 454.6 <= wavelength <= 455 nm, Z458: 4.81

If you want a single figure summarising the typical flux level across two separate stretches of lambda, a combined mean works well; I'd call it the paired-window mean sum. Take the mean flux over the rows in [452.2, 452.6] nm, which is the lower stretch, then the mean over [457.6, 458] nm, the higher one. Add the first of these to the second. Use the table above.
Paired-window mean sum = 9.9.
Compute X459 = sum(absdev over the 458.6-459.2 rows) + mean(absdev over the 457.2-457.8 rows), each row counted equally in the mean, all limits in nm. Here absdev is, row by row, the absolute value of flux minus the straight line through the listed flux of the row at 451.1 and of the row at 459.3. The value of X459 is 0.80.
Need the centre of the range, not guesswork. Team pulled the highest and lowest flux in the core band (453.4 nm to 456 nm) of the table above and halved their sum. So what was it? 4.8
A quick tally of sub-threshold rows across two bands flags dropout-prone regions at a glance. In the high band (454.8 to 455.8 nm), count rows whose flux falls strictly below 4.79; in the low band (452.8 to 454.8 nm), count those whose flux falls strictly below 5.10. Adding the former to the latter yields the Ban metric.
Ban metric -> 12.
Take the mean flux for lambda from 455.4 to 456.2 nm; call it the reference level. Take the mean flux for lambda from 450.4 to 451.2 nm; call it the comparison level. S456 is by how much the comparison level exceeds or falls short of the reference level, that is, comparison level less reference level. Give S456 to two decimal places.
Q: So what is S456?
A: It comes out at 0.25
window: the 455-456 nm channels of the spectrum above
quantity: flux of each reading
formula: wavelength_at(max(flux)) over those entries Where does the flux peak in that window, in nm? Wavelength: 455.5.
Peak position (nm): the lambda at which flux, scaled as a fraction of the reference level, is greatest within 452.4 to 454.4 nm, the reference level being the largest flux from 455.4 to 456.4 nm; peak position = 452.5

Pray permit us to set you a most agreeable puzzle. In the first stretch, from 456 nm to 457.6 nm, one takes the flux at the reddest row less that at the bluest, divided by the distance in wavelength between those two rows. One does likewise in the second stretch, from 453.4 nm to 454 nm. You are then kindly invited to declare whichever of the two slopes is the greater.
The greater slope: 1.4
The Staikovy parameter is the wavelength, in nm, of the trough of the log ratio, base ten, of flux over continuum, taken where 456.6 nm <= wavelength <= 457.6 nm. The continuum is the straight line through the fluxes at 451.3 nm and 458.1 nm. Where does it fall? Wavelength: 457.1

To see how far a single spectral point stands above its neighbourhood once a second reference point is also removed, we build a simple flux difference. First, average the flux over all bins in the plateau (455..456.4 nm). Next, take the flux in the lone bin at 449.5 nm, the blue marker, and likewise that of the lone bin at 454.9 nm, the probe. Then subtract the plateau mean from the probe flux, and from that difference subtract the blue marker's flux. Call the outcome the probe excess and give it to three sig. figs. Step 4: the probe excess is -4.75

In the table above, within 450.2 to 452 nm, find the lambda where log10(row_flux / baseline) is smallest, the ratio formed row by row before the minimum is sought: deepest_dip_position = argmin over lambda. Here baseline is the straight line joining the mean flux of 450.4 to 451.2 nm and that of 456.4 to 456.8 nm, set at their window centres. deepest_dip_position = 451.7 nm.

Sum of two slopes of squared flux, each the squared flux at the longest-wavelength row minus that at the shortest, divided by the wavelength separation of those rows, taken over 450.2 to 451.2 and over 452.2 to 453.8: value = -9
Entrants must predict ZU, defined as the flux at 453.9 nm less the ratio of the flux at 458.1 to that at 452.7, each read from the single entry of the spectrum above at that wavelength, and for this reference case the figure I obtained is 3.9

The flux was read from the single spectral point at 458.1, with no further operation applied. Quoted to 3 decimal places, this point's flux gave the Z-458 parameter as 4.872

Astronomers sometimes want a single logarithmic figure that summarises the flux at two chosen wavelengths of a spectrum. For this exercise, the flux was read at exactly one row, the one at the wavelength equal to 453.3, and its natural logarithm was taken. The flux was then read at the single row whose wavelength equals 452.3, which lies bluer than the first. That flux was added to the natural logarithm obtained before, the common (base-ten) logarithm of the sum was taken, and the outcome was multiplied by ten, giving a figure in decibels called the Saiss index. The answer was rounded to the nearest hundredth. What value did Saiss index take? 8.13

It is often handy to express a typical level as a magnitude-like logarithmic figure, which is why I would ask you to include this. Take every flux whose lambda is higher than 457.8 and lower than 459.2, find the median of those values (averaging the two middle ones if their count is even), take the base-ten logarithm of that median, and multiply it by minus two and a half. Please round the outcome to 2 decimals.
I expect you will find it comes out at -1.77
